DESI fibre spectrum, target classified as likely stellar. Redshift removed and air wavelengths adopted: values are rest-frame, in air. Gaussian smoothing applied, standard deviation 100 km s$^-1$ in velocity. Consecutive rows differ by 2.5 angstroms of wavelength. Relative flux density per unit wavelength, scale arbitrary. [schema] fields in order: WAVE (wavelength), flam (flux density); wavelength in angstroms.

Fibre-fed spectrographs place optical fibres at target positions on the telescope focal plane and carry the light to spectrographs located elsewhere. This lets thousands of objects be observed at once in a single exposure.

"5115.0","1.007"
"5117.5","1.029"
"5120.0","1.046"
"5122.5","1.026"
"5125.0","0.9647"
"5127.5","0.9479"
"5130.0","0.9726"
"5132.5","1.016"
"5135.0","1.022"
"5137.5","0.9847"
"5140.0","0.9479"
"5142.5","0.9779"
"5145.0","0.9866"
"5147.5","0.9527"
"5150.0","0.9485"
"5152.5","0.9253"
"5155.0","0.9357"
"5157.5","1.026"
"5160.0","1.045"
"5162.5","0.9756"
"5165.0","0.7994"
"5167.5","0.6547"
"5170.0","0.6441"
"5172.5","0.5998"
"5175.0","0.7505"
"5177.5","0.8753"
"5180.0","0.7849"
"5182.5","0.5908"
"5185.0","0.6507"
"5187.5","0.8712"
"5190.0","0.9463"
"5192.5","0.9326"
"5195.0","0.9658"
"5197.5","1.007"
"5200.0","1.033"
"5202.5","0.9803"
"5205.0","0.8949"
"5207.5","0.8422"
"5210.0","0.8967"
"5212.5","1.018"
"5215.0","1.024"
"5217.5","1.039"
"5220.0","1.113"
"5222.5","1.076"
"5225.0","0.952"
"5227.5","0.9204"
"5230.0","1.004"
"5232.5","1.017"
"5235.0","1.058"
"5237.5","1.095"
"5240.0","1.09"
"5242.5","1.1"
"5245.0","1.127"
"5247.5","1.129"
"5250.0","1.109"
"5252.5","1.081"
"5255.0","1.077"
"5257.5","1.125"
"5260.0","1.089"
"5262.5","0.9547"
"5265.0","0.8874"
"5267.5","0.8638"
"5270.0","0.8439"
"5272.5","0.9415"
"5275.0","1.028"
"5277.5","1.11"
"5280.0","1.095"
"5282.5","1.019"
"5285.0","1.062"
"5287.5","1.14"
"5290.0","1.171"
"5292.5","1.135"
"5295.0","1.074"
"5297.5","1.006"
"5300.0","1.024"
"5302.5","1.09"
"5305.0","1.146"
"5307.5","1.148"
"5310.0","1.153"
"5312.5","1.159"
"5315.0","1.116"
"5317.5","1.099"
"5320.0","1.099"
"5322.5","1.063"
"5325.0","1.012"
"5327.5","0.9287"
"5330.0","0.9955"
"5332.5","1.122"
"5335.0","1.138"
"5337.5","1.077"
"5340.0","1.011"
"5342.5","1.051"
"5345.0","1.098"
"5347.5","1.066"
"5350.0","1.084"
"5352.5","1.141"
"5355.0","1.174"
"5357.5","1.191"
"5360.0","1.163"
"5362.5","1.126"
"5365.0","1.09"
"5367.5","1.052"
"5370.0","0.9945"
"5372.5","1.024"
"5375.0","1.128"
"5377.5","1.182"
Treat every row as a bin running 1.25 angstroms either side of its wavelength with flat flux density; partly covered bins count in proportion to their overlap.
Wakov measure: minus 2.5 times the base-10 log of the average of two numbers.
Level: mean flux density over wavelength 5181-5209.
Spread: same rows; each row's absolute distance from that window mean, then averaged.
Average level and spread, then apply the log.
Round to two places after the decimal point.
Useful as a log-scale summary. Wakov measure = 0.77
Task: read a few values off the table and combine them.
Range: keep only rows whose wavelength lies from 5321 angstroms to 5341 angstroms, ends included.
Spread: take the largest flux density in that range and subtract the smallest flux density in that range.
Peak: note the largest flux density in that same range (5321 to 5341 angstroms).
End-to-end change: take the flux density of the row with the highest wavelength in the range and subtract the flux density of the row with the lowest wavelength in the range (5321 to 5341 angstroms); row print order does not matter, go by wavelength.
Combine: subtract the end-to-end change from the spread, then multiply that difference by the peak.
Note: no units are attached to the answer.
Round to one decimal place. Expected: 0.3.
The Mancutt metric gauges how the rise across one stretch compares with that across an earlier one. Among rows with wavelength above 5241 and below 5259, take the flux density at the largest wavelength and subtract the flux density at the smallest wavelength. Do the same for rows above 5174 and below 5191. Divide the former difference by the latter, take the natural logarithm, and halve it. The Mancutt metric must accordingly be -1.0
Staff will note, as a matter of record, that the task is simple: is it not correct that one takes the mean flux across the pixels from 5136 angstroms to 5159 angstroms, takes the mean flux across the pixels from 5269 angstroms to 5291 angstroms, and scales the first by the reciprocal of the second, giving 0.92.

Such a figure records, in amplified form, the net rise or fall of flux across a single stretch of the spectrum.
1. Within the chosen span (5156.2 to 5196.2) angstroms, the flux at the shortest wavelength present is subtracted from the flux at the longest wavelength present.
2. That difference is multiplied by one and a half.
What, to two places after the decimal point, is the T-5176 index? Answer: -0.09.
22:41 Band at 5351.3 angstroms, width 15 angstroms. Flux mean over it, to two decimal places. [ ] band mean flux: 1.13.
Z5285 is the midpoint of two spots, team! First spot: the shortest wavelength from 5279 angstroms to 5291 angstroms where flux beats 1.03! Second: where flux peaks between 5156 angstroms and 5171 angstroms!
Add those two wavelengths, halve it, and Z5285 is 5220.0 angstroms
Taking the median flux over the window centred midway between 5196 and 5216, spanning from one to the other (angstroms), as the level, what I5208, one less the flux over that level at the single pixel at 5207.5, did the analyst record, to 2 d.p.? 0.15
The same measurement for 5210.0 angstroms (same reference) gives 0.10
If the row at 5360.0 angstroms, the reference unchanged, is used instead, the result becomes -0.17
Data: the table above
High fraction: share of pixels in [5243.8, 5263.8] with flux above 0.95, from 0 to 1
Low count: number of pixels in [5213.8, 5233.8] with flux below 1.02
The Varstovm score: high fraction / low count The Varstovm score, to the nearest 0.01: 0.25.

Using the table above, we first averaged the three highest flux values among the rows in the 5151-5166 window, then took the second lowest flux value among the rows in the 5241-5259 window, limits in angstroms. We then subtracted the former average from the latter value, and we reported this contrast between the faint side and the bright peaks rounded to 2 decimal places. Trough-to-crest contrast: 0.07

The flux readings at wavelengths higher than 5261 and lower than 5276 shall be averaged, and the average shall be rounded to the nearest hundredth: 0.92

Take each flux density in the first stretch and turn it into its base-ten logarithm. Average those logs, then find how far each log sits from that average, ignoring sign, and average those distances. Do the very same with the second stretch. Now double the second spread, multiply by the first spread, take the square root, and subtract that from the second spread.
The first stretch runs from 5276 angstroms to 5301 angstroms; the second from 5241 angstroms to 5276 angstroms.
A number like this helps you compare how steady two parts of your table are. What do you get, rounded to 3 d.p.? 0.001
